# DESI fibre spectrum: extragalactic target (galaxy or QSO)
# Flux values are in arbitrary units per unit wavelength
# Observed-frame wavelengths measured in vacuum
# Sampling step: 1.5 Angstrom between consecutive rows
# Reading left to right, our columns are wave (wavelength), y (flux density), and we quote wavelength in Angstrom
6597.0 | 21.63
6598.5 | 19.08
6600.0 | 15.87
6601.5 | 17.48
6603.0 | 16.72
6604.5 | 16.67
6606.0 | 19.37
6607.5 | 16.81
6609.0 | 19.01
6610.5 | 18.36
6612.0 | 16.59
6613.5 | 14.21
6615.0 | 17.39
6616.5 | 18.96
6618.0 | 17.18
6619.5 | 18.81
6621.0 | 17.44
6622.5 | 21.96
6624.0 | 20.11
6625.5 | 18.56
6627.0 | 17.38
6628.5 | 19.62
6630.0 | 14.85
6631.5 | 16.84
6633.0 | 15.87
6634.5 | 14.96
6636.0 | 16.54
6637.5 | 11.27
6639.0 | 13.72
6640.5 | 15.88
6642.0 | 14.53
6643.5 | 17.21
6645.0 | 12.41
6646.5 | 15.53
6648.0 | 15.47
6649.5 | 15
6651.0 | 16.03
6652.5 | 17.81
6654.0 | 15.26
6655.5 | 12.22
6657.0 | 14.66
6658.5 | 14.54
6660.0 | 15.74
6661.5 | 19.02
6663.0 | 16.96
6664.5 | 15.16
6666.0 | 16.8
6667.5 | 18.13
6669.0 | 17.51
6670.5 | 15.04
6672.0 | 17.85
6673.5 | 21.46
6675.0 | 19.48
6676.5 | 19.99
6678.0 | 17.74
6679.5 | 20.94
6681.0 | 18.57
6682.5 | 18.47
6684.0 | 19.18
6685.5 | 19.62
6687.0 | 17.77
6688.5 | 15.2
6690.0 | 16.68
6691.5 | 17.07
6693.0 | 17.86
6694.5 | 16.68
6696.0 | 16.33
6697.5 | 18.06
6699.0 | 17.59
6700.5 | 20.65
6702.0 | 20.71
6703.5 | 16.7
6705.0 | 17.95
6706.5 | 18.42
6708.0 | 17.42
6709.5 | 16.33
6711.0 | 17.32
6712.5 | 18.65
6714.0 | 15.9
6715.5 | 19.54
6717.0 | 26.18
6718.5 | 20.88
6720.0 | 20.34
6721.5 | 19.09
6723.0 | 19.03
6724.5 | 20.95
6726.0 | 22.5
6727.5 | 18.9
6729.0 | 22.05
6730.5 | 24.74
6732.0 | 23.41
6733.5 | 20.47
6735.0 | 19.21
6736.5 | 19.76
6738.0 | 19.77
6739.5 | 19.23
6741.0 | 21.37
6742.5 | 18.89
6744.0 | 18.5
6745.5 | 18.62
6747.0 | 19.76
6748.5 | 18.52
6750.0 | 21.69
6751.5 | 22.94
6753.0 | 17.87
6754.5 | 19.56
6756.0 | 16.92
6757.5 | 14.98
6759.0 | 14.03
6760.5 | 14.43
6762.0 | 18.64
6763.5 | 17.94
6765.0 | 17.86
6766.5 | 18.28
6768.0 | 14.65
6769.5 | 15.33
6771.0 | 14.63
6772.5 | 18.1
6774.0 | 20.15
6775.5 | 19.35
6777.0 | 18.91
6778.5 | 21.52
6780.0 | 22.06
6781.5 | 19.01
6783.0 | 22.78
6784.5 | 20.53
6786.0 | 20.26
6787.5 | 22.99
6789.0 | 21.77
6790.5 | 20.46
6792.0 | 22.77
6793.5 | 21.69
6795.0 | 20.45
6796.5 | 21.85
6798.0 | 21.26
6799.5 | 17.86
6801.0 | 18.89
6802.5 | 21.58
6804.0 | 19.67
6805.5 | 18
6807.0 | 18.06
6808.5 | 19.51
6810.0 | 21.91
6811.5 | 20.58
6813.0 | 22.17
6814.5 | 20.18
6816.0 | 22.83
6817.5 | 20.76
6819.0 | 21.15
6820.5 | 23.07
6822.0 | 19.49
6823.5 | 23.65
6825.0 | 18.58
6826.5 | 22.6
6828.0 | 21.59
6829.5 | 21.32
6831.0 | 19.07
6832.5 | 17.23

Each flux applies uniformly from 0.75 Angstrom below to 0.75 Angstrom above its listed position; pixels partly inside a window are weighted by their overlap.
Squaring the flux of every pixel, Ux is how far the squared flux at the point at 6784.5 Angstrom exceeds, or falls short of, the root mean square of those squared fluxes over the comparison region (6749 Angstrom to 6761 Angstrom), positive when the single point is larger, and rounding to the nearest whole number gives 75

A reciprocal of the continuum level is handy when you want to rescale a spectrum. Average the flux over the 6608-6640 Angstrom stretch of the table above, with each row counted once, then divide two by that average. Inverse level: 0.117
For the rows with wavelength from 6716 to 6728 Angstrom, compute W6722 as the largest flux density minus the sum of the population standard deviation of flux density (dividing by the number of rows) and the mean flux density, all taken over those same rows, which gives 2.9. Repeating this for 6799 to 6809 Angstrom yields 1.3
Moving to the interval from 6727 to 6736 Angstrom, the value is 1.1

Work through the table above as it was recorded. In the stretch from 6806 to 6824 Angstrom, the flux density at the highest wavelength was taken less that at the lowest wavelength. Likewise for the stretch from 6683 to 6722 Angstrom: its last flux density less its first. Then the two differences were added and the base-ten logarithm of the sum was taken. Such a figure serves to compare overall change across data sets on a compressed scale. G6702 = 0.7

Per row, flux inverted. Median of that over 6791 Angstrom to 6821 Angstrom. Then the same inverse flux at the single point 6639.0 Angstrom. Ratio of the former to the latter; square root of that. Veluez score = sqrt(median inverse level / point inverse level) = 0.81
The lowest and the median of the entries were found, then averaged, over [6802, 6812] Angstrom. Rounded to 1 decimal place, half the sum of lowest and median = 18.8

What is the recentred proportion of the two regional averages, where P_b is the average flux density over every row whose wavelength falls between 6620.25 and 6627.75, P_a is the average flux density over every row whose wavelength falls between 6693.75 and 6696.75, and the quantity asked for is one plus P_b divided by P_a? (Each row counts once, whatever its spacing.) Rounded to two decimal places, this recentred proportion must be 2.16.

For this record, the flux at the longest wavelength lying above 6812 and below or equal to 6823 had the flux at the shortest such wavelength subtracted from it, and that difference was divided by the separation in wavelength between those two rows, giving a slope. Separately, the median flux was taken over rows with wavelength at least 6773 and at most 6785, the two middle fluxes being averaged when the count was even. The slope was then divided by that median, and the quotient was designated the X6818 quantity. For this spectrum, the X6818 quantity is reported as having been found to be -0.015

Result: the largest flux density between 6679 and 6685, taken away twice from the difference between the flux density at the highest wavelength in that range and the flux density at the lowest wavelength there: -43.6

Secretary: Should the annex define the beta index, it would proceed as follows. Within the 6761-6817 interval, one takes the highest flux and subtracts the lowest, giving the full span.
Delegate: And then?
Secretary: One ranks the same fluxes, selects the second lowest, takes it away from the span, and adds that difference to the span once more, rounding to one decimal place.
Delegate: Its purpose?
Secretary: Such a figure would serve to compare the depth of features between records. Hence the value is 2.1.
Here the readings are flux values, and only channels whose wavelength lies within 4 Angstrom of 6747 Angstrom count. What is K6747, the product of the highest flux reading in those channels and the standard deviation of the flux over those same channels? 27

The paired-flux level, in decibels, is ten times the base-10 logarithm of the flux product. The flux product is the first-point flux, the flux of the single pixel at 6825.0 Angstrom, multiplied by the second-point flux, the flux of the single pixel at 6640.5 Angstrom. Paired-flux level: 24.7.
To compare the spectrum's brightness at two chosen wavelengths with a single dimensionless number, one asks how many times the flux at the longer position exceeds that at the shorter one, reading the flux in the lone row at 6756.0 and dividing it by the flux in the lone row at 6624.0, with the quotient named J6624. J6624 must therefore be 0.84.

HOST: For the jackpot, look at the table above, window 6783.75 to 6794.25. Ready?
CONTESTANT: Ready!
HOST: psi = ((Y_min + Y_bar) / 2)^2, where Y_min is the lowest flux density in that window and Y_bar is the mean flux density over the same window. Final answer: 436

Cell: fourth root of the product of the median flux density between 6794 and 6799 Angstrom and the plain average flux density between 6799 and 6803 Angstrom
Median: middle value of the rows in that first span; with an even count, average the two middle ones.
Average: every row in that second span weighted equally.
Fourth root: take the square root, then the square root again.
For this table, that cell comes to 4.51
